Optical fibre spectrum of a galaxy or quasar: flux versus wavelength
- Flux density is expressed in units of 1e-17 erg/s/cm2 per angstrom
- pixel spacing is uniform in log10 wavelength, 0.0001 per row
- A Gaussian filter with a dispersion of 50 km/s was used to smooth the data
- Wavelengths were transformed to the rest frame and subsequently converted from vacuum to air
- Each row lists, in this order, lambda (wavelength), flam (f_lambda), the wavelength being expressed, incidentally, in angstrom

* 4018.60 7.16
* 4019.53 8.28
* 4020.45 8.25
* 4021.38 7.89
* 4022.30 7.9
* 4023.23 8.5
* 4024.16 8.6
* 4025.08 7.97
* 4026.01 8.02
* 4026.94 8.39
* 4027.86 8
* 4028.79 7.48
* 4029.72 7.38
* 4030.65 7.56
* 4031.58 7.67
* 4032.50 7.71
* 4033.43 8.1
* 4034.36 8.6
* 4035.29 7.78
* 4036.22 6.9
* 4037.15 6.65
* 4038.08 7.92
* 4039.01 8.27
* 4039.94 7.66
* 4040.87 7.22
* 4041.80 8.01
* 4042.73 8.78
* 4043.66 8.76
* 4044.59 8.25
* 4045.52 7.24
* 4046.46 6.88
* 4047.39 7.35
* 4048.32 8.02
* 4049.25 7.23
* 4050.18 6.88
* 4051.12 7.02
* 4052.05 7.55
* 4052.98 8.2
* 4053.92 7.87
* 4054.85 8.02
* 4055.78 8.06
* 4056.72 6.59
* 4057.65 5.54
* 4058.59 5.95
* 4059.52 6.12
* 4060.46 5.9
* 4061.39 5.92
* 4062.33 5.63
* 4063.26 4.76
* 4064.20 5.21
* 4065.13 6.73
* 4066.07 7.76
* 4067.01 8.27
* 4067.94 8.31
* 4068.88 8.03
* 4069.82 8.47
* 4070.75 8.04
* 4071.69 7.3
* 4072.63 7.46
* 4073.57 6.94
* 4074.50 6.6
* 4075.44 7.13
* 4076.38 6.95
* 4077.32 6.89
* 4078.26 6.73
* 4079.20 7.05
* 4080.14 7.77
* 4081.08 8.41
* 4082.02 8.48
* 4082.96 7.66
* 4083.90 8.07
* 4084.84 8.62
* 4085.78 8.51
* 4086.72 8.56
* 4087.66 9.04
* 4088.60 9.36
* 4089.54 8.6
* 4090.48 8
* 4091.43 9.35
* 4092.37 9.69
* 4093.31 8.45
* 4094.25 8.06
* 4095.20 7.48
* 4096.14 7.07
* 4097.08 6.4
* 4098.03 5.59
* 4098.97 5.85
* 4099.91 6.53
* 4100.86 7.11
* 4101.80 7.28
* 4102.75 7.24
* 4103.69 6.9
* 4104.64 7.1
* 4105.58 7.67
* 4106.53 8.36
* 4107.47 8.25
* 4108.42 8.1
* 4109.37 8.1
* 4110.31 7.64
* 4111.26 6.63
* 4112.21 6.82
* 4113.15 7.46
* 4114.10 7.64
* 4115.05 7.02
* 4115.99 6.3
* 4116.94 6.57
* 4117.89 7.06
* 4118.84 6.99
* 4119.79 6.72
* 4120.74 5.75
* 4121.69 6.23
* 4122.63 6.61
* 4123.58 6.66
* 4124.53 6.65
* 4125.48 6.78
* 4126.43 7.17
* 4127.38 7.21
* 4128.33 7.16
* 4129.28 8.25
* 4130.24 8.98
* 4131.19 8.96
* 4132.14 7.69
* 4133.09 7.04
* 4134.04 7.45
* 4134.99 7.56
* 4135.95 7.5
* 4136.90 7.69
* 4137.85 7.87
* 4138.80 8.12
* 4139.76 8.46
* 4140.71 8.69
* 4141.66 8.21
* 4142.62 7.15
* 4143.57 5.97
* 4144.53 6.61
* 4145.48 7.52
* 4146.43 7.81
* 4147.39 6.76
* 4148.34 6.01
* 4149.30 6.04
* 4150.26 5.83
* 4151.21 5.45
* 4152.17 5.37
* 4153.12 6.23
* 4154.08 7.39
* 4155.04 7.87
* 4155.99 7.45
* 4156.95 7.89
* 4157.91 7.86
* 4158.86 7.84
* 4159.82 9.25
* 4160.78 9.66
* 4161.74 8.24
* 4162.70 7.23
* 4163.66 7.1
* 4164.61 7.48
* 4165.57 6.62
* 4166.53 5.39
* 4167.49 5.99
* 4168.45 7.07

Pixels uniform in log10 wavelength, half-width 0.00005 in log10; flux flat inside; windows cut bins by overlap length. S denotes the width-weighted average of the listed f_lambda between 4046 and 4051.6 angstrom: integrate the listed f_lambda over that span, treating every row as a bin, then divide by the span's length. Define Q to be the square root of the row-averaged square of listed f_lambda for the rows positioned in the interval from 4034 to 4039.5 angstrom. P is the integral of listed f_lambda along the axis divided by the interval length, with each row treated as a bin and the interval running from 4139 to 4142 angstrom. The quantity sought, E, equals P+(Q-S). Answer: 8.92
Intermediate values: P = 8.43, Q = 7.7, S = 7.24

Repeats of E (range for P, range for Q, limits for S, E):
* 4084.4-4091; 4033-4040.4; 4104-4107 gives 8.77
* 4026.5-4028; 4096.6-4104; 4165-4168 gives 8.86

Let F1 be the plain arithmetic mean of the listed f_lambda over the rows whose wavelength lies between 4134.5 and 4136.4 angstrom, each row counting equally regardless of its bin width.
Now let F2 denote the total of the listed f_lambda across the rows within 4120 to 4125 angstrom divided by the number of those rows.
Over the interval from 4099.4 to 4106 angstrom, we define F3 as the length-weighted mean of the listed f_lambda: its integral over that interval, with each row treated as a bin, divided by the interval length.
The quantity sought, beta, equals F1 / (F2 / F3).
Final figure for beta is 8.4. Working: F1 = 8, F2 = 6.38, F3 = 7.11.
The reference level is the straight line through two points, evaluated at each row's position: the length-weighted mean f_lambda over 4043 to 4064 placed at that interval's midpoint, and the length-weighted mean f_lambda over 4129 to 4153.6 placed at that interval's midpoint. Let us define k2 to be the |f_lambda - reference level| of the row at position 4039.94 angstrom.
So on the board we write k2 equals 0.7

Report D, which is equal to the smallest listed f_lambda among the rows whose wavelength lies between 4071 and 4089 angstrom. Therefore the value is 6.6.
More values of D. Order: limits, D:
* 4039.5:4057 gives 6.59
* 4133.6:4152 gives 5.45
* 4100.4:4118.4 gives 6.3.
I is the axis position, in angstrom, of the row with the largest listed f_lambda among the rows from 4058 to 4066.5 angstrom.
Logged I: 4066.07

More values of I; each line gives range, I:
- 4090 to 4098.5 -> 4092.37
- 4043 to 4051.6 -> 4043.66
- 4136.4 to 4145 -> 4140.71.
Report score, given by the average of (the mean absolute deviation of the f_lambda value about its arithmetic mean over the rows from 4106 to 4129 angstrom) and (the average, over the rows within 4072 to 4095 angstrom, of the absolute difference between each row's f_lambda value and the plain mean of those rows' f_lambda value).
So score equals 0.64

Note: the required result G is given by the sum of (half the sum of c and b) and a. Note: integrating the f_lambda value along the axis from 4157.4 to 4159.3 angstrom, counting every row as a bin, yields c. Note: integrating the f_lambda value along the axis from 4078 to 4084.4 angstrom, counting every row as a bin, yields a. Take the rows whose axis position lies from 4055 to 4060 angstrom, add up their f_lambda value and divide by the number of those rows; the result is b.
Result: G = 60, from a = 49.8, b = 6.5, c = 15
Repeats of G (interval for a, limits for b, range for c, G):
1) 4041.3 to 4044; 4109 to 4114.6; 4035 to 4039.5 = 43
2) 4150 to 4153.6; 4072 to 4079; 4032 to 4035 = 36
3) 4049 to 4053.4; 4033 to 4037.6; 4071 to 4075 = 51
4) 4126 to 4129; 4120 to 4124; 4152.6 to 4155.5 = 35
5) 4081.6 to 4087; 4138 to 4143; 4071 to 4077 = 70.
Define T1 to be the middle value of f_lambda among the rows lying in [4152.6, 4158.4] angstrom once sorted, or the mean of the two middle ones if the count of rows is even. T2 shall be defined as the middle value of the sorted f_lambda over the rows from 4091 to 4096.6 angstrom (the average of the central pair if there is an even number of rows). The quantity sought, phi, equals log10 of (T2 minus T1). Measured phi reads -0.2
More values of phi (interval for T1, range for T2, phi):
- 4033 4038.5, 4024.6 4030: -0.9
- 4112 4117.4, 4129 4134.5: 0.0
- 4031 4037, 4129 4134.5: -0.6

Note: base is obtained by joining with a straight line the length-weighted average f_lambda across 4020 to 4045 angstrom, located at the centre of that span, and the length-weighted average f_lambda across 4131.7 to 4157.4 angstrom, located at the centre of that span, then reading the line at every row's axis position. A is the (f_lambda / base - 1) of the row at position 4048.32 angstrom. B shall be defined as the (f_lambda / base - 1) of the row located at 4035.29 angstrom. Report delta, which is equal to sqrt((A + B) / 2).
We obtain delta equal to 0.06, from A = 0.02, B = -0.02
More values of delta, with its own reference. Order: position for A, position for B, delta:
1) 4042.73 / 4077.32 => 0.10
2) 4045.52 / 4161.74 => 0.21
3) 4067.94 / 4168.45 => 0.21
